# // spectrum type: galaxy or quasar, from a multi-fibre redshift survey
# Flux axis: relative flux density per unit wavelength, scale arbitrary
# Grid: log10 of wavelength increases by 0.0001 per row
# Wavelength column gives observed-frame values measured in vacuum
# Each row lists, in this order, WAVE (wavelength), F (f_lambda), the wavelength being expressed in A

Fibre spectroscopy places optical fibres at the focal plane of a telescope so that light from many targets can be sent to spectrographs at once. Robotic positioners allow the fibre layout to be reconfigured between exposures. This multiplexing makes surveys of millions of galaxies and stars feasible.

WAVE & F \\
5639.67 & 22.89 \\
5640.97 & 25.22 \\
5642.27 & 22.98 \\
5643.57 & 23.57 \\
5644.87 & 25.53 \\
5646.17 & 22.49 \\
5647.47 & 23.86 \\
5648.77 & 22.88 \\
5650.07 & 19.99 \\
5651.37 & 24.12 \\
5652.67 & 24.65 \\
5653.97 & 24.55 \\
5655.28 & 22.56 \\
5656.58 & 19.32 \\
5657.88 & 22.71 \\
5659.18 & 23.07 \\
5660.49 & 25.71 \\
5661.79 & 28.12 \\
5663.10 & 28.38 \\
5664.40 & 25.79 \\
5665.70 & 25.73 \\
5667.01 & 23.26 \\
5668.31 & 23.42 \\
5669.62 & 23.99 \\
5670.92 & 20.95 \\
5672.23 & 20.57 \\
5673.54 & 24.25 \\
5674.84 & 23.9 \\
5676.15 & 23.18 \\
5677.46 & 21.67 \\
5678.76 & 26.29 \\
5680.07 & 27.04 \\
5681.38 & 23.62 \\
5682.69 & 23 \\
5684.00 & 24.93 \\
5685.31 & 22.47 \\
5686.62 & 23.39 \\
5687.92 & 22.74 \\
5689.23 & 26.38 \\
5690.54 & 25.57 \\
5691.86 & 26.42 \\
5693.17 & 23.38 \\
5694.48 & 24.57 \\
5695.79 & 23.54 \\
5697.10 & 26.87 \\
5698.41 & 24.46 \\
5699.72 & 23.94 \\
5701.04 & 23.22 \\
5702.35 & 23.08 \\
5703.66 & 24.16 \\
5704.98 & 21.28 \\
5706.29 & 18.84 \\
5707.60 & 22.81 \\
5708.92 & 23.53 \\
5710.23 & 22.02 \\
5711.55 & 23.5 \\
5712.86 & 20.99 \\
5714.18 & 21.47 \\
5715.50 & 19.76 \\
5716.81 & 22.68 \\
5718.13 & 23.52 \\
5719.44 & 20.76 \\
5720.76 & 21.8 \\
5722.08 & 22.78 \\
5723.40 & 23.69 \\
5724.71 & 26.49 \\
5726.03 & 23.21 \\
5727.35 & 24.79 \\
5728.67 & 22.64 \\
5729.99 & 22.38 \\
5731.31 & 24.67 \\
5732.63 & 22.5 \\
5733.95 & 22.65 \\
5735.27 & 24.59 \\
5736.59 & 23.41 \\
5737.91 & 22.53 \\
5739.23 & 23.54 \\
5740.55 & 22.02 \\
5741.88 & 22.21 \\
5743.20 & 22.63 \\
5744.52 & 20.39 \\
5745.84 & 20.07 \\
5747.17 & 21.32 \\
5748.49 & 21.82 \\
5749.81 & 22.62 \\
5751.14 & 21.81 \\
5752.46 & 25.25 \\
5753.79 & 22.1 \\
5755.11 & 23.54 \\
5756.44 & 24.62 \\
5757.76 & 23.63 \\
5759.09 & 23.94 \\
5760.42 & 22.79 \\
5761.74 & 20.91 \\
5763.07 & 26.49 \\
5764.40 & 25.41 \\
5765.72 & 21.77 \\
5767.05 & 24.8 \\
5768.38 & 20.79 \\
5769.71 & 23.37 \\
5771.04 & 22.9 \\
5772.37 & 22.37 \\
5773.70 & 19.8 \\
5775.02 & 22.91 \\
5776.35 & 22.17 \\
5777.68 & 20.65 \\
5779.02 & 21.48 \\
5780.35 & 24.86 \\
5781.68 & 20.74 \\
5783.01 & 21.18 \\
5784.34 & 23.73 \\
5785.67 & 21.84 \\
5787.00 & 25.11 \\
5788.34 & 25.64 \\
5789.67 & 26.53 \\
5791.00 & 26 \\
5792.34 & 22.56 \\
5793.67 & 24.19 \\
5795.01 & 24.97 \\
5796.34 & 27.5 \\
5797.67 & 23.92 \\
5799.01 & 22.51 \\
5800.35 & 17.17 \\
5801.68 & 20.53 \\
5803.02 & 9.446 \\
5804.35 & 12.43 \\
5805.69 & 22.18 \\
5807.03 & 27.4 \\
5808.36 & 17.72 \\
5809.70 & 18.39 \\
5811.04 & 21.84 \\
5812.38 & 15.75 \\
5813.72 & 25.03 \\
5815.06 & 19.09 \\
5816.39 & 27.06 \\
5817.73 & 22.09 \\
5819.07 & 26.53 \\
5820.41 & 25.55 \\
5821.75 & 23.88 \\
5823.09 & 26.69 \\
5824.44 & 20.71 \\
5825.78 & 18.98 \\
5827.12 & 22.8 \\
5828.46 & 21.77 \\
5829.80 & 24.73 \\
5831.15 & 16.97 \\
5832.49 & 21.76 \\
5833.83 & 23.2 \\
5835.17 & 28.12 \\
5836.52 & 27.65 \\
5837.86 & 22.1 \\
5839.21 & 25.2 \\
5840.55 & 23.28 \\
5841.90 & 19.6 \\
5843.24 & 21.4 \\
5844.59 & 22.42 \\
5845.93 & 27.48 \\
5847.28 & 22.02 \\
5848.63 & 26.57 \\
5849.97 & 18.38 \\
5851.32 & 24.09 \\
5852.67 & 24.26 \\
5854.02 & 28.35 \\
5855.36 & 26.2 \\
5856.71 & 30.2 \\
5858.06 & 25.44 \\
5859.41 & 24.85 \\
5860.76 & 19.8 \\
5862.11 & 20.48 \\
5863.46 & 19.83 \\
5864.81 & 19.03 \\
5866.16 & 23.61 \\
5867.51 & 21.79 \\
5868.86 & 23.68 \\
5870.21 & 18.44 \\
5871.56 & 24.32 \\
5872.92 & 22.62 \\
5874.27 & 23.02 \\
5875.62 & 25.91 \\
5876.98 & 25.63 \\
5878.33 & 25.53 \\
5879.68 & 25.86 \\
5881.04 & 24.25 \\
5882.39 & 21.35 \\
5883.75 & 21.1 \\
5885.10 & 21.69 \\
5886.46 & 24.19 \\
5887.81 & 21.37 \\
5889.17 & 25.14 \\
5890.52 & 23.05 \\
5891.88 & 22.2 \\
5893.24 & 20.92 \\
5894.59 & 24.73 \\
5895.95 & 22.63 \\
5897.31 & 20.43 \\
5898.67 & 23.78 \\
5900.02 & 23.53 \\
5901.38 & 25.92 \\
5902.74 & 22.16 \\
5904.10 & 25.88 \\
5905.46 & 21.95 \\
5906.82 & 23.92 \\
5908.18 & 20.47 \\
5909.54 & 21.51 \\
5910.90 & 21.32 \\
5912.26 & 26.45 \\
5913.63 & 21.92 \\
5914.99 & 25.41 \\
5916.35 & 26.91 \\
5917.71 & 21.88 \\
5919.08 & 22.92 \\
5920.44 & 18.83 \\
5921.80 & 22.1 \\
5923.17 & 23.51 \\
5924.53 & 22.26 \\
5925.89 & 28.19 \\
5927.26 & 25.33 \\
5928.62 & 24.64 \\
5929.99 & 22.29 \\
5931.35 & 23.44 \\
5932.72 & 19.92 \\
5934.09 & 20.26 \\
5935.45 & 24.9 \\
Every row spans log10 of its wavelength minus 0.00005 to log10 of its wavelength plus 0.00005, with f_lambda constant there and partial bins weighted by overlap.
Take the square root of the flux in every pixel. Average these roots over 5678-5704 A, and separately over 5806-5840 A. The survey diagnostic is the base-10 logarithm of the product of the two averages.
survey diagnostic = 1.37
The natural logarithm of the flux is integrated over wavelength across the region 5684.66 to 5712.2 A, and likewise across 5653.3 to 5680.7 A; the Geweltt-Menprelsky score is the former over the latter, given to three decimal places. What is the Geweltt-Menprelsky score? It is 1.001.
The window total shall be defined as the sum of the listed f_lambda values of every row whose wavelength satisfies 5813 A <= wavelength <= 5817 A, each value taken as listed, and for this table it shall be 71.2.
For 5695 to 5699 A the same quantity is 74.9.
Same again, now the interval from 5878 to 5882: 75.6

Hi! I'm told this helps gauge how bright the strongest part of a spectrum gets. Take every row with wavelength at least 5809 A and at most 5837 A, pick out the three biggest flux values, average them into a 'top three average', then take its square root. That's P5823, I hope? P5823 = 5.25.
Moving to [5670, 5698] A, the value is 5.17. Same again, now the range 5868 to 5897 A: 5.08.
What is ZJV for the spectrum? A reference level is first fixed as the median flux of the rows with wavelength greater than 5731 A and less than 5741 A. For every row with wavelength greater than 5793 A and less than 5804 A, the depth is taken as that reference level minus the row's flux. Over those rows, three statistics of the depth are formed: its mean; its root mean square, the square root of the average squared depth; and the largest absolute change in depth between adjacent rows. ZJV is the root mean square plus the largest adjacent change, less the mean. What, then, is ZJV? 15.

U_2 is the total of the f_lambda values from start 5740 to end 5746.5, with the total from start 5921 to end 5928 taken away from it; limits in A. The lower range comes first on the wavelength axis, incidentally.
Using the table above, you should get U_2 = -14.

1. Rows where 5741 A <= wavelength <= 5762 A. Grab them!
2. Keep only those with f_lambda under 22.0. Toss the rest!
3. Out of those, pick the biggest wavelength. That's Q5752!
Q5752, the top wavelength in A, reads 5761.74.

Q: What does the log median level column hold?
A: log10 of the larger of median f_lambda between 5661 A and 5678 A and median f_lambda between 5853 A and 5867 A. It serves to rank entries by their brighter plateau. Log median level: 1.38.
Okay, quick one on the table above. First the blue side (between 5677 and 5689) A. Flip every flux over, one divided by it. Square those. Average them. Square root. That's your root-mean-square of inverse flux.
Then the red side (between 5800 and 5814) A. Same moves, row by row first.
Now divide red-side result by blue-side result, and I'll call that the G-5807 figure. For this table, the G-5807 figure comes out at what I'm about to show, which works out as 1.44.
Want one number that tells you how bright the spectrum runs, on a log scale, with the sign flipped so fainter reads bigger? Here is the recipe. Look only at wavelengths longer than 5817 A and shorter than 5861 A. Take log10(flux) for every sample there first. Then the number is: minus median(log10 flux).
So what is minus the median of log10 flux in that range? -1.38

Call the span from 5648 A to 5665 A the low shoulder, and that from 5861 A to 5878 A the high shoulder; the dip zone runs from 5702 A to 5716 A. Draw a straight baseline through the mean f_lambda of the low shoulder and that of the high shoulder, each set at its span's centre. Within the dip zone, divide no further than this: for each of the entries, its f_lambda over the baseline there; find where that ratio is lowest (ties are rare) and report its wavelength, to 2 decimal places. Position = 5706.29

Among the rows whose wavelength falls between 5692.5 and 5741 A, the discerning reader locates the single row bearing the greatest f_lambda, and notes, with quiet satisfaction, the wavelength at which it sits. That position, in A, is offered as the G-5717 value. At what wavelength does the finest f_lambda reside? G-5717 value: 5697.10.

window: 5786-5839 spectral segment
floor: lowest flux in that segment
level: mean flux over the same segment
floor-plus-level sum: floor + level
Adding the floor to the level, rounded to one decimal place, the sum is 31.9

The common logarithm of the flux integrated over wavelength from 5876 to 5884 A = 2.3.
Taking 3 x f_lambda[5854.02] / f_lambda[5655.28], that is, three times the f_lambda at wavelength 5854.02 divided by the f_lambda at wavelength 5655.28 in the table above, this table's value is 3.77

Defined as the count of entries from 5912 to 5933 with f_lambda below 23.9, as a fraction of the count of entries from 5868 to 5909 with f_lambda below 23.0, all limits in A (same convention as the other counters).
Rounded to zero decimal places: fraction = 1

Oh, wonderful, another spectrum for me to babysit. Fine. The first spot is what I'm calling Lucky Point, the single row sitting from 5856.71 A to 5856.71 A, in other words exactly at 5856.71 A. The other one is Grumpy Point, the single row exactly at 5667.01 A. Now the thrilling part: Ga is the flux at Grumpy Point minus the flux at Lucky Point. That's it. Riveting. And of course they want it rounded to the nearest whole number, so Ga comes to -7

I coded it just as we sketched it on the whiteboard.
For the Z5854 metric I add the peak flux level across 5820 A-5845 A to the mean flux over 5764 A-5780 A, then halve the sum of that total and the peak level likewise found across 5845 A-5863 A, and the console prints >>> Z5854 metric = 40.3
